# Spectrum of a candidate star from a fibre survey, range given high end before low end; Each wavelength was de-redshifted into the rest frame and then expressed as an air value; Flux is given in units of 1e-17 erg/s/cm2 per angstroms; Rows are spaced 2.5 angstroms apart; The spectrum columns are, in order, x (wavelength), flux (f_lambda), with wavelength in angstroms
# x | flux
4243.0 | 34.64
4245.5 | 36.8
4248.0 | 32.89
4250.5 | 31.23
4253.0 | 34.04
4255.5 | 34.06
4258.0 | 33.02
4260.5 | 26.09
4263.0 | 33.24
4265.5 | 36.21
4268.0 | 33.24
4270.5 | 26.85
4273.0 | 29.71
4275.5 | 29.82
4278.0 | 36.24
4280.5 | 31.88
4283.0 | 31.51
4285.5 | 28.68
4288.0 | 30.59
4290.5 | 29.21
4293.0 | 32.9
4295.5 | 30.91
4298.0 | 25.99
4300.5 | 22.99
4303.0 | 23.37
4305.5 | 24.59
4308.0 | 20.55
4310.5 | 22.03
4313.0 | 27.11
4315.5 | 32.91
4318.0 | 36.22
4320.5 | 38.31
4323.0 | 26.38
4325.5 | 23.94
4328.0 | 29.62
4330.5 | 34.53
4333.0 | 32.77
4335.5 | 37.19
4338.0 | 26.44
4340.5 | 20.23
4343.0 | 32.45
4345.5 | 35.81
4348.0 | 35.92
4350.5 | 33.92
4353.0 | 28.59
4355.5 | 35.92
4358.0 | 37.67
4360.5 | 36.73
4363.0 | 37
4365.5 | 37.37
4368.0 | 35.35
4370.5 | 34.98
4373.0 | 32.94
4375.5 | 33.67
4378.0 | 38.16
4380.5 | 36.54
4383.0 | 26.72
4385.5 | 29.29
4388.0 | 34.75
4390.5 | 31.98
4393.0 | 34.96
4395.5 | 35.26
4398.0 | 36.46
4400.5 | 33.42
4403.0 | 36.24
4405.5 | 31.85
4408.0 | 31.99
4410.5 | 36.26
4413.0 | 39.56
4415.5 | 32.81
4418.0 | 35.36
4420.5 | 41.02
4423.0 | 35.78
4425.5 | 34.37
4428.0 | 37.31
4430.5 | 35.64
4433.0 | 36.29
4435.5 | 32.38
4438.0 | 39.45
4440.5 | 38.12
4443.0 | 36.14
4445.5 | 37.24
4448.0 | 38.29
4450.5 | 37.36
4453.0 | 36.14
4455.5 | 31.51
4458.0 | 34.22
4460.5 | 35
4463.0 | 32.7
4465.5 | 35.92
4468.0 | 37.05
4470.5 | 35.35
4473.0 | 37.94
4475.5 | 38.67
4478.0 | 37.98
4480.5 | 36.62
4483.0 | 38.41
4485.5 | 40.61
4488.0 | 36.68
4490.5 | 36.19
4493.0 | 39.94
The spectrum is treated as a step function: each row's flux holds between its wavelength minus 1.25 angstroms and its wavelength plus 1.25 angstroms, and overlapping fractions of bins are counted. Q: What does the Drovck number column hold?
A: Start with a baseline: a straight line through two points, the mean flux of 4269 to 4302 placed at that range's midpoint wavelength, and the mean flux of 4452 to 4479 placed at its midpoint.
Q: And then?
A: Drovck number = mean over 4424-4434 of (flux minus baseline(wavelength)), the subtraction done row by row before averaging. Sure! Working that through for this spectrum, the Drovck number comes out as 1.4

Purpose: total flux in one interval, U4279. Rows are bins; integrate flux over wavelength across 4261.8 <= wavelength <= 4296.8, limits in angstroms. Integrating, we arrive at 1102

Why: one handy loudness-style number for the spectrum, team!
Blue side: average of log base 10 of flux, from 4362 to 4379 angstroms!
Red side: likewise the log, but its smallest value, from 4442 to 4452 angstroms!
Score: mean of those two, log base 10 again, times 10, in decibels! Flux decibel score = 1.92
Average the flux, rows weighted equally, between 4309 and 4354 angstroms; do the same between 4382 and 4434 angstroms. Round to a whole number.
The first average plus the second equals 65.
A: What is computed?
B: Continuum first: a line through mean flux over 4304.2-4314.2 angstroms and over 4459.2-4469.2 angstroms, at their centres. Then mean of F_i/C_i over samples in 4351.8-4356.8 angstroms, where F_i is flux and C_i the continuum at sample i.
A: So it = 1.20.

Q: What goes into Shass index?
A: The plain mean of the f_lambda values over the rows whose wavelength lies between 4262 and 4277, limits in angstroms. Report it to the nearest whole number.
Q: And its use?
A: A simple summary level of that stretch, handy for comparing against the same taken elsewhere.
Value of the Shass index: 32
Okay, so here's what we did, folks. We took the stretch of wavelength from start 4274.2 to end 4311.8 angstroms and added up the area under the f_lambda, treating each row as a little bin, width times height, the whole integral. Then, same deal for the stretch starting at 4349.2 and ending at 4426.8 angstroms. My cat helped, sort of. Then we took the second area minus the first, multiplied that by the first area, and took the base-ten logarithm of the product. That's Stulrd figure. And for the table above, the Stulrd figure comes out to 6.2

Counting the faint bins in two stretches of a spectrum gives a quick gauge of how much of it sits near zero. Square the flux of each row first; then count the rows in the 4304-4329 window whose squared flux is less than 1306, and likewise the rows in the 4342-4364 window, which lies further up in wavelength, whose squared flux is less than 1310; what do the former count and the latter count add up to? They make 14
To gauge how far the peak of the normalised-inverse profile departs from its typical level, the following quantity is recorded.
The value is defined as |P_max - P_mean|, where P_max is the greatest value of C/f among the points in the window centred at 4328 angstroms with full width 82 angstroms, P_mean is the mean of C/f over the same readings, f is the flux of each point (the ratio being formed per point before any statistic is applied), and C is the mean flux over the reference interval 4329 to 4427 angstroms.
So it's 0.54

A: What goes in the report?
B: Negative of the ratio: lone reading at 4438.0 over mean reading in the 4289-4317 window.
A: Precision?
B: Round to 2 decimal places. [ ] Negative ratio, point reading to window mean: -1.48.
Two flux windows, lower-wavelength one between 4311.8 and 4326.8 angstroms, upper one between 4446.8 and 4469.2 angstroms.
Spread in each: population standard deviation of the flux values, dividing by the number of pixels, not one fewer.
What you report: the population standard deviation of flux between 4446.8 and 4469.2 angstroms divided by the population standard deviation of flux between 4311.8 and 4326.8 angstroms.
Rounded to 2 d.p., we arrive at 0.39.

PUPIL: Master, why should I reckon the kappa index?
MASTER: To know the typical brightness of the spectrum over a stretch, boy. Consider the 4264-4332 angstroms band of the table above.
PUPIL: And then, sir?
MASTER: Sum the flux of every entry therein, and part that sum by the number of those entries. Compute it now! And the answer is 29.5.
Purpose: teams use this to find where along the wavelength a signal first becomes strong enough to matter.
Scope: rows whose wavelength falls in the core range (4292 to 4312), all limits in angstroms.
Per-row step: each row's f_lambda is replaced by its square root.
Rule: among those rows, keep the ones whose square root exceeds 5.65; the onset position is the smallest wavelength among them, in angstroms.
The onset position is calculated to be 4293.0 angstroms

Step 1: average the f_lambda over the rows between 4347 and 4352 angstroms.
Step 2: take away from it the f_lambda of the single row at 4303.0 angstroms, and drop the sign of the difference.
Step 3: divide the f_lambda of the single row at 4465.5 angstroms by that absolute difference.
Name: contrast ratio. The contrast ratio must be 3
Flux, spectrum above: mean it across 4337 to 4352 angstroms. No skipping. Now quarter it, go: 7.7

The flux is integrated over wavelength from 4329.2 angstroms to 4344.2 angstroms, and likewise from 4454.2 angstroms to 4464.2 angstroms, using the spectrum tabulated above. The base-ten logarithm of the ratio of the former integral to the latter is 0.14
